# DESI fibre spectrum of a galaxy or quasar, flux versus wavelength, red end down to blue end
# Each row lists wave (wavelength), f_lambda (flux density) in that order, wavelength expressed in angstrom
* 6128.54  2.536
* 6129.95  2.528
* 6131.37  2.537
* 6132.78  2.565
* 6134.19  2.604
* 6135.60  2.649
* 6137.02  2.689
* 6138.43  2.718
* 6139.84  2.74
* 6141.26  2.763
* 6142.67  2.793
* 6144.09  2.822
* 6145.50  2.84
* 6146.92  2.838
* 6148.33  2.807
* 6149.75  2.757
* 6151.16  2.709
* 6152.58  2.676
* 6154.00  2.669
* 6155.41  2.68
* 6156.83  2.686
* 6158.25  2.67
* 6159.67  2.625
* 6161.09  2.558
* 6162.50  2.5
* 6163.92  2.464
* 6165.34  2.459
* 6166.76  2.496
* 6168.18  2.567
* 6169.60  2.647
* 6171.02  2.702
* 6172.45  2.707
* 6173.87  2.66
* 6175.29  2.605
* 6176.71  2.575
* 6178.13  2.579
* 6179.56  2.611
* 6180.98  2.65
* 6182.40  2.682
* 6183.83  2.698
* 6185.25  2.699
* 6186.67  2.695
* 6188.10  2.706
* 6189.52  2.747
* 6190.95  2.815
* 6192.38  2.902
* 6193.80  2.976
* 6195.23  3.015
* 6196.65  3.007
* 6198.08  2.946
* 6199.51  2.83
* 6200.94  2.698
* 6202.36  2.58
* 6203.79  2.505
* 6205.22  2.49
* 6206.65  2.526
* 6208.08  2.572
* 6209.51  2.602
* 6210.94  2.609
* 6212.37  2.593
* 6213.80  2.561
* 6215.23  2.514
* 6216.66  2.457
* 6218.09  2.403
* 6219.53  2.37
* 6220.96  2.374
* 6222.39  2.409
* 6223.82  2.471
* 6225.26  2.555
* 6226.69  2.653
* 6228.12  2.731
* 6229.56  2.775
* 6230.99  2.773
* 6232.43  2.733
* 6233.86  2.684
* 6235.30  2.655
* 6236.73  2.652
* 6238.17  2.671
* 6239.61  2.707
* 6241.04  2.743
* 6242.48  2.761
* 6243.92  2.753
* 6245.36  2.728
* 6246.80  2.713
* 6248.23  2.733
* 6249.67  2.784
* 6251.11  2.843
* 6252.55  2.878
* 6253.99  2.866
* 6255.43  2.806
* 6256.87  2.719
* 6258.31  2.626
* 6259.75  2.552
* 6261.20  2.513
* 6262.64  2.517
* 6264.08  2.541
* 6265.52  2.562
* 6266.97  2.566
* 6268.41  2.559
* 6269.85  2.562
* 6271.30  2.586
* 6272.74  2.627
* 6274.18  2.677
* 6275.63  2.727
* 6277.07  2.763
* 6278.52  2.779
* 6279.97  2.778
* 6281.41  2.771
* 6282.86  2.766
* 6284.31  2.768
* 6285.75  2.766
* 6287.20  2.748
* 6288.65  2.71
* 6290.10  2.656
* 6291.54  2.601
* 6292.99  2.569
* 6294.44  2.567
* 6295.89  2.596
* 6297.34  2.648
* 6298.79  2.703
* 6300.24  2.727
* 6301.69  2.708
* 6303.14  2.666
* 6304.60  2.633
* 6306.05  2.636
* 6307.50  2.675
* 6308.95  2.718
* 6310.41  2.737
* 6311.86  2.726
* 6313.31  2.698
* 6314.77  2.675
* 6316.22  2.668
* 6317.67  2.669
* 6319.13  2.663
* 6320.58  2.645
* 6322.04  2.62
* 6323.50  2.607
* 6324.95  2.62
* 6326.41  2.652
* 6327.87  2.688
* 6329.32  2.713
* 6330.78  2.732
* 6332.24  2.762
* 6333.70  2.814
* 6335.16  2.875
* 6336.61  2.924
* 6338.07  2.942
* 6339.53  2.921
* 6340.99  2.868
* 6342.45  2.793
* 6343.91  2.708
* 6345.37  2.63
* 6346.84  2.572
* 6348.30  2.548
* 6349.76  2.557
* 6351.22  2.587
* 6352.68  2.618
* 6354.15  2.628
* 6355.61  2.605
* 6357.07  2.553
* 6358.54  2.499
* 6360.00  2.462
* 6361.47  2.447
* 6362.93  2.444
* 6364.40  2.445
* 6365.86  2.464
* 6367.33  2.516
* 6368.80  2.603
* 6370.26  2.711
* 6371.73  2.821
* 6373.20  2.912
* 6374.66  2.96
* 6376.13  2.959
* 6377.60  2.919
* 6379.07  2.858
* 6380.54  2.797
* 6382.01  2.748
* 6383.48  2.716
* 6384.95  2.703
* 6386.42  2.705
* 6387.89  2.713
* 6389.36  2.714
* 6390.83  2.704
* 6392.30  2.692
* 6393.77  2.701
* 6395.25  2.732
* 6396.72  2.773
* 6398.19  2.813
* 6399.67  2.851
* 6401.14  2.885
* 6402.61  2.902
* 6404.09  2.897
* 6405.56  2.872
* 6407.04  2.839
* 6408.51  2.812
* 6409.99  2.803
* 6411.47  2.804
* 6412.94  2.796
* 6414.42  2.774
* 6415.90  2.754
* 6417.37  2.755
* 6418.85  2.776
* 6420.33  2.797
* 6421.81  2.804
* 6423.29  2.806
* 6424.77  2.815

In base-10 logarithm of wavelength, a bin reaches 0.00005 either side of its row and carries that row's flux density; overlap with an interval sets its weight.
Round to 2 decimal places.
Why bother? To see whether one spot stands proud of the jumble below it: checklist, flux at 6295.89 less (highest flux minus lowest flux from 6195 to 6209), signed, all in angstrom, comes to 2.07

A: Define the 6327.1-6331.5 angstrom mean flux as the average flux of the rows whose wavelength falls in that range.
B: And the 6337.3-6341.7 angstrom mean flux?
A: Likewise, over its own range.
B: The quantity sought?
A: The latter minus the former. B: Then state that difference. 0.20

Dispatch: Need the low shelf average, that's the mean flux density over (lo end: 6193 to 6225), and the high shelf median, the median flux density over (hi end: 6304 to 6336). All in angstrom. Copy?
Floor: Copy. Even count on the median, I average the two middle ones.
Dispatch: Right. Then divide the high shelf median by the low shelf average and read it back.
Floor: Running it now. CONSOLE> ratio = 1.02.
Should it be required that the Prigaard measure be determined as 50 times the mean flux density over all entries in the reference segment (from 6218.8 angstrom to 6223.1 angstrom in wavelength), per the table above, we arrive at 119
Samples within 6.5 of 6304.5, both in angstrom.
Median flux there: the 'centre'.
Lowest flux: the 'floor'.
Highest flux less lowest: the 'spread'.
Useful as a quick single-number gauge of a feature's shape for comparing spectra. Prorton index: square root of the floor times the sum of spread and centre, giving 2.72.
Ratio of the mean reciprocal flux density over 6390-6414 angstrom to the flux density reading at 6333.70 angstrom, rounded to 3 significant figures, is 0.127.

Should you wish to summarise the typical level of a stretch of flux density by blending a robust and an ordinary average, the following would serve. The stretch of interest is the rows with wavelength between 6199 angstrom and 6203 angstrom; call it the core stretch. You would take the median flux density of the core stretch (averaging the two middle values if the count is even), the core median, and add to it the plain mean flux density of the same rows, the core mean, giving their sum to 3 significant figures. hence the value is 5.40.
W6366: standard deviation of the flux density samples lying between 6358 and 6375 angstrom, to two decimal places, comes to 0.19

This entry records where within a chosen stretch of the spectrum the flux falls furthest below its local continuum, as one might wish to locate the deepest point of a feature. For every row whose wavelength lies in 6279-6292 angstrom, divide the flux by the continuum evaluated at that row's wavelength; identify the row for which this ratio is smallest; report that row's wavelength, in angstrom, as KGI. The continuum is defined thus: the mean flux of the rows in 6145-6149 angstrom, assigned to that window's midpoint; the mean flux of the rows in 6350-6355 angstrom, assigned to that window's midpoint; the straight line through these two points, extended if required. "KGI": 6291.54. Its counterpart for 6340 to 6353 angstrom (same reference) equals 6348.30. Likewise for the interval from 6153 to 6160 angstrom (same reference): 6159.67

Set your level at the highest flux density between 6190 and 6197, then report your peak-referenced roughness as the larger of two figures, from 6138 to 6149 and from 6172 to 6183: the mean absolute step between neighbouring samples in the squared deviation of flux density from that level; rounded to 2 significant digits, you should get 0.026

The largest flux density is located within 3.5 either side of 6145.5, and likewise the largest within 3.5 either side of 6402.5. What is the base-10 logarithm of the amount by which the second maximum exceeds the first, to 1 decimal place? -1.2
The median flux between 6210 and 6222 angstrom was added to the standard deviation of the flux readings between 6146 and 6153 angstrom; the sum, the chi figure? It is 2.55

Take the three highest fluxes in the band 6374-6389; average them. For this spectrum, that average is 2.95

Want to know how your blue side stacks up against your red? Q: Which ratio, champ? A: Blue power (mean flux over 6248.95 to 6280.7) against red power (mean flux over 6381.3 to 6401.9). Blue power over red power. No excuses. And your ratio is 0.97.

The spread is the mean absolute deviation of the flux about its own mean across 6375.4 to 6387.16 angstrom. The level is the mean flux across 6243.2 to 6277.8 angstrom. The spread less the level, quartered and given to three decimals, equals -0.648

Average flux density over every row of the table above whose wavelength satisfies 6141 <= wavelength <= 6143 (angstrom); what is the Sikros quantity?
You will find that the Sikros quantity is 2.78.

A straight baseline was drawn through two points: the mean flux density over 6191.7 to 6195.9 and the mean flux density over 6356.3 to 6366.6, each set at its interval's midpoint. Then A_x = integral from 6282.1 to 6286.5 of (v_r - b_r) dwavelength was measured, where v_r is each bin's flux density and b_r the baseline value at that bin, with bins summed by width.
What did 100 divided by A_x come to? 342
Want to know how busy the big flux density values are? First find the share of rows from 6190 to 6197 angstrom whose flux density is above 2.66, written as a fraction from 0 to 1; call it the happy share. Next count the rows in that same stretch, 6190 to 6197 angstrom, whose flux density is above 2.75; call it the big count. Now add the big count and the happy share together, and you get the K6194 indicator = 6.0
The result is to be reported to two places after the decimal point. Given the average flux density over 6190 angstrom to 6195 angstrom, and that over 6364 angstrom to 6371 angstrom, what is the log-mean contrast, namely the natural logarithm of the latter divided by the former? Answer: -0.13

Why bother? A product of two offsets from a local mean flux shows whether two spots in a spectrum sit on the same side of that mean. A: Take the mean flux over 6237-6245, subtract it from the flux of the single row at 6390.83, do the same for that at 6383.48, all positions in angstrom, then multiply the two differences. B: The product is 0.000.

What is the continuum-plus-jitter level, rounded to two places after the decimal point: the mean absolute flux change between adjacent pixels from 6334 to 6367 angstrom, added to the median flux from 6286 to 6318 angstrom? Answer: 2.71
